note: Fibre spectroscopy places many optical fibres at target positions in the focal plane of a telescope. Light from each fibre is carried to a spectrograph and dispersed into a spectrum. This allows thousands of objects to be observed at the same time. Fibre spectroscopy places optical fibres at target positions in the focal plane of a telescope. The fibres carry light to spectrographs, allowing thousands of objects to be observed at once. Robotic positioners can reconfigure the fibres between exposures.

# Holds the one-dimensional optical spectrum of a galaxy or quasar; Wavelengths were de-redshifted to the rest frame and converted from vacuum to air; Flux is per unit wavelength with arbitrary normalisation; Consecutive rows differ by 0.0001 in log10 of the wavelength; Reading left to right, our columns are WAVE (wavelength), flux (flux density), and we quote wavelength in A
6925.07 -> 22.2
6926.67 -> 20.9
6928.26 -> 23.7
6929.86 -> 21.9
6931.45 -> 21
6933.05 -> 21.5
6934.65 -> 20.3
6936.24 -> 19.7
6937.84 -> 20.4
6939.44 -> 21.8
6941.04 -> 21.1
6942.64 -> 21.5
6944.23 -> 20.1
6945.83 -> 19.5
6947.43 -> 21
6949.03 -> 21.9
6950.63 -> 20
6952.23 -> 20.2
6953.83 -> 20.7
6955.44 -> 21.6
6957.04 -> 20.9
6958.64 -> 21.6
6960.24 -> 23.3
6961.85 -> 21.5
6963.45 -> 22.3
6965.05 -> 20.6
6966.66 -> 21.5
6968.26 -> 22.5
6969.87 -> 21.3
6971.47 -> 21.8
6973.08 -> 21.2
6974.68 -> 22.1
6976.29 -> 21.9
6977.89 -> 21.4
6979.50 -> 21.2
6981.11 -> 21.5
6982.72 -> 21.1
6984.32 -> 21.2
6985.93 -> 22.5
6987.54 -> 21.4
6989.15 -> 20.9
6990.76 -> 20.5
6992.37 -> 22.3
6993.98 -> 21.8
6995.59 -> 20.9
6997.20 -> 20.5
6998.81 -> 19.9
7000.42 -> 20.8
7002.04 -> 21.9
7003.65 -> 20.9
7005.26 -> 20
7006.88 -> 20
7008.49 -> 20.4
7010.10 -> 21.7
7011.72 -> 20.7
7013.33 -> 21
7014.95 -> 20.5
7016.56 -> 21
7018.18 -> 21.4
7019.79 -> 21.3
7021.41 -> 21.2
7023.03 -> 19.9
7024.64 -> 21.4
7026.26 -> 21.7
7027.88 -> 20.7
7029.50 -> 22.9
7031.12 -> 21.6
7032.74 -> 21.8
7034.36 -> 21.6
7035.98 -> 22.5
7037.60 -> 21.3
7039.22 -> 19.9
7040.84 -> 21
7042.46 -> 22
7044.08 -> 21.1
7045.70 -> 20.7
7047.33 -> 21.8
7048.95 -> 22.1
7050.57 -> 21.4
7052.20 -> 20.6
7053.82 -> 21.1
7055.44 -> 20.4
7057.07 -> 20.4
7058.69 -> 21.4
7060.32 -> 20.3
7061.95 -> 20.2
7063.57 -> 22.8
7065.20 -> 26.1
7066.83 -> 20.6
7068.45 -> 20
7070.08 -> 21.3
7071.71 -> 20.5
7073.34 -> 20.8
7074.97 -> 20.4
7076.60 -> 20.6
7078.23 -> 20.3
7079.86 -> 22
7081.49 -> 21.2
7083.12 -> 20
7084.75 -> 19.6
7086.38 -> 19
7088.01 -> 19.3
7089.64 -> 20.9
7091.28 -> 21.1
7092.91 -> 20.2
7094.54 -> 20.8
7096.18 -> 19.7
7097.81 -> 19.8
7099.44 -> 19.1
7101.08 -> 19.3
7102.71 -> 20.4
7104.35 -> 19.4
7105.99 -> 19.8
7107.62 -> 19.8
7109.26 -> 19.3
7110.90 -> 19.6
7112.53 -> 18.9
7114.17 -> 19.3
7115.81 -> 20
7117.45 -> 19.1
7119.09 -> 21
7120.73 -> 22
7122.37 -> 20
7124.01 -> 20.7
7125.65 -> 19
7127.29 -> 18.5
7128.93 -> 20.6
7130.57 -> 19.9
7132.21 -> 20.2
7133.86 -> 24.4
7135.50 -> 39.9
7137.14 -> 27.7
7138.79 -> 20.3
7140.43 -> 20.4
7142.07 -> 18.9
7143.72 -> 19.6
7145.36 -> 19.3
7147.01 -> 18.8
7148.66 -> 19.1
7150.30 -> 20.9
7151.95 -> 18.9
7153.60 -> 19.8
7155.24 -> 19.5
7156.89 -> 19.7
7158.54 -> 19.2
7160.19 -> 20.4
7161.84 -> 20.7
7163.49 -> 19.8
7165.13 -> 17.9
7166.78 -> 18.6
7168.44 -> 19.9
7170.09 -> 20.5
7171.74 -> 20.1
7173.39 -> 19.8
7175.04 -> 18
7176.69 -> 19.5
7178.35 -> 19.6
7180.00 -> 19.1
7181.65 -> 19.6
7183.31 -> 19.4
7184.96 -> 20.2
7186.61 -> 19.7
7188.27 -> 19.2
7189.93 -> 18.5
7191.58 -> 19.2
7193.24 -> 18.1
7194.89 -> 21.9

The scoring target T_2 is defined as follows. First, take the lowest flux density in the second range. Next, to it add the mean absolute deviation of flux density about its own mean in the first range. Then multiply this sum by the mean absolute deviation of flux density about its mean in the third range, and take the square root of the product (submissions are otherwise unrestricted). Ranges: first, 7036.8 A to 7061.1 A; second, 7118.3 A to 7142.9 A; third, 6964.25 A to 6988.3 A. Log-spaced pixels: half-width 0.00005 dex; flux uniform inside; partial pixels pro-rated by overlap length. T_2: 2.79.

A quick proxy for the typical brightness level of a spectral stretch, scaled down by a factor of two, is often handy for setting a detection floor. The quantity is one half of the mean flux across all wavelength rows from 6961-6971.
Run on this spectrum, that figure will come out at 10.8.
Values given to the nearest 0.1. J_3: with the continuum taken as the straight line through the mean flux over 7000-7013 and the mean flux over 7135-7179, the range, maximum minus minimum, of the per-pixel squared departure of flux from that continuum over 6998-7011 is 1.2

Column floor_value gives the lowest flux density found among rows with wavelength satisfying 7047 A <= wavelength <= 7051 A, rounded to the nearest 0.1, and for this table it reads 21.4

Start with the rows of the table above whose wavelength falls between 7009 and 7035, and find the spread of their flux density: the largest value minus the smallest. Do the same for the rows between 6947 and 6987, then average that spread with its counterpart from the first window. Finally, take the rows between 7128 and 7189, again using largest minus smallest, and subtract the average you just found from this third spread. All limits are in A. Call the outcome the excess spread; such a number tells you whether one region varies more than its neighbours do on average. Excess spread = 19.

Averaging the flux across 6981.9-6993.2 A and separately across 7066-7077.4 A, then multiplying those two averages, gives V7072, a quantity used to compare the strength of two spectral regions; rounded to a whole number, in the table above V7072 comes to 441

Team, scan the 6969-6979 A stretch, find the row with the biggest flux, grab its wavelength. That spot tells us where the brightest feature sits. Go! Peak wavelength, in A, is 6974.68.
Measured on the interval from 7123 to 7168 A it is 7135.50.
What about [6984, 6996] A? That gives 6985.93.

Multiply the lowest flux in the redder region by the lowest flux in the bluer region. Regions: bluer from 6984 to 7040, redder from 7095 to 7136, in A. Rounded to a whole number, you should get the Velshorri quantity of 368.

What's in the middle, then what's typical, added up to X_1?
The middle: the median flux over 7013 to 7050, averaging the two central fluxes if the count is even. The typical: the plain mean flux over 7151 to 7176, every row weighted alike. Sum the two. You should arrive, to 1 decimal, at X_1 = 40.8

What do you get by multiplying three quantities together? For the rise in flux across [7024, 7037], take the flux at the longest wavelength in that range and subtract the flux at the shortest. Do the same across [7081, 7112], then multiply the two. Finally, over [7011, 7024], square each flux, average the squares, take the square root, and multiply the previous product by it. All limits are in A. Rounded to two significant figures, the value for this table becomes -37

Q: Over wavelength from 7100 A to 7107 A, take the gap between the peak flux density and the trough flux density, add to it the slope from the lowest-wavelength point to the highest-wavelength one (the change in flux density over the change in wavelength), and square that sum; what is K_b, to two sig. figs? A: 1.4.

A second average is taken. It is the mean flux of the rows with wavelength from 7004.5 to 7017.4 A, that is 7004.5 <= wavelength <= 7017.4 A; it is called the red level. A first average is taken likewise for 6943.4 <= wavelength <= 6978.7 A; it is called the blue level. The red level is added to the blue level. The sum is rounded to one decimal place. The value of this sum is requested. 42.0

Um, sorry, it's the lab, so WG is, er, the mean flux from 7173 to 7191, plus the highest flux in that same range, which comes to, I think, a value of 40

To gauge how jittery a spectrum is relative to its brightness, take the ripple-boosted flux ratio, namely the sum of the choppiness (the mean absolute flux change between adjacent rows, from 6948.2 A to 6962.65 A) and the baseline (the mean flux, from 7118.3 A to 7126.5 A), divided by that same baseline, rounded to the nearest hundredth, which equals 1.05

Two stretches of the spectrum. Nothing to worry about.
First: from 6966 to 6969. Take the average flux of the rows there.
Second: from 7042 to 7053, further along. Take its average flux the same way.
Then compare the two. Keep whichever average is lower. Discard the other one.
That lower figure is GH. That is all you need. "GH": 21.4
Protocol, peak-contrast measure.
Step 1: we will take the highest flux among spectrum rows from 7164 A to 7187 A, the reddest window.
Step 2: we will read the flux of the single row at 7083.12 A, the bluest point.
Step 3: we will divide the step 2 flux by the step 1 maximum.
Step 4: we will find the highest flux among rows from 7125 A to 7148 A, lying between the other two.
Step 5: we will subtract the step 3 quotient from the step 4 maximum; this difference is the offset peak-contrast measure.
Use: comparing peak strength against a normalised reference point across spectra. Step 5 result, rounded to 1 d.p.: 38.9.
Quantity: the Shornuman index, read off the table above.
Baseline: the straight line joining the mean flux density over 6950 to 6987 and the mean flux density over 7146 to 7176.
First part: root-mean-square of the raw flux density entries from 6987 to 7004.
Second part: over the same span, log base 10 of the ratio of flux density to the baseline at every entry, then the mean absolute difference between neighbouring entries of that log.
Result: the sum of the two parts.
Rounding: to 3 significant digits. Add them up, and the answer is 21.1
